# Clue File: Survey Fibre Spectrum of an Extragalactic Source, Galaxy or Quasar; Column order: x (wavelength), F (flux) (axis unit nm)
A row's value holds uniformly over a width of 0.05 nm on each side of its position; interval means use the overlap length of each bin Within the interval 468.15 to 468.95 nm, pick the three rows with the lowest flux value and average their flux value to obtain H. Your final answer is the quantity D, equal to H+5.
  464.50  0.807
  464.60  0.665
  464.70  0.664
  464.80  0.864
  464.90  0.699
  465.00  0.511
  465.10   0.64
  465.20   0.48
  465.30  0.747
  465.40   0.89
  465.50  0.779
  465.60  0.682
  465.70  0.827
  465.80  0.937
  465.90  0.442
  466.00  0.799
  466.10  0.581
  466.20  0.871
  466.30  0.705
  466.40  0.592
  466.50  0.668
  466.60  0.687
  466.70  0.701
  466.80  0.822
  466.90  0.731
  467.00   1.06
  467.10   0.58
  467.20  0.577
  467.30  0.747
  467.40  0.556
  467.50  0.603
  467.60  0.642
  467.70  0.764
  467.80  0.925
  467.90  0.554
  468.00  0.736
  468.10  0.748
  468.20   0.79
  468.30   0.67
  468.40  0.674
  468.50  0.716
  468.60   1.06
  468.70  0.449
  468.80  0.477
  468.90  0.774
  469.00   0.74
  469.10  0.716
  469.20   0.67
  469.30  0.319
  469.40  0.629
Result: 5.53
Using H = 0.53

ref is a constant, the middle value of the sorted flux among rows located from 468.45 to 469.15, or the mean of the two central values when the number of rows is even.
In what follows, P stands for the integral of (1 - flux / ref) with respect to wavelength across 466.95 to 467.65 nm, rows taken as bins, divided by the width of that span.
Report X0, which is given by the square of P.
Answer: 0.0024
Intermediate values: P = 0.05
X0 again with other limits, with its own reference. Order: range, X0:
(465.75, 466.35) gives 0.0001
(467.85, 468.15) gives 0.0026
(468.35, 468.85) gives 0.0032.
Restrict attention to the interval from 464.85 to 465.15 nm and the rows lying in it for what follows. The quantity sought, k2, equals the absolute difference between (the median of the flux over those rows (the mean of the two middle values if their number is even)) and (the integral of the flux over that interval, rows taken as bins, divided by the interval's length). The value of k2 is 0.023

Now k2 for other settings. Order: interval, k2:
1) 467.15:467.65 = 0.022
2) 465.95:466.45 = 0.005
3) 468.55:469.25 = 0.018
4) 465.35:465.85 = 0.004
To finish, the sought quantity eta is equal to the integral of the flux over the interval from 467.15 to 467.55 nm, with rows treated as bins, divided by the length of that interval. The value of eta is 0.62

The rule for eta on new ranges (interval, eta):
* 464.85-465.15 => 0.62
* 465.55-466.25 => 0.73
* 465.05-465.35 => 0.62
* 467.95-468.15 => 0.74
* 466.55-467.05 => 0.80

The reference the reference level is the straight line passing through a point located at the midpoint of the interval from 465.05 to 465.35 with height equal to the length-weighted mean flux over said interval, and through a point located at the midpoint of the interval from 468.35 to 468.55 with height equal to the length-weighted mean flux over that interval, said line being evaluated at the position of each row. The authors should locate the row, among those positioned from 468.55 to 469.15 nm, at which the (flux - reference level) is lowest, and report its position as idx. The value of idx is 468.70 nm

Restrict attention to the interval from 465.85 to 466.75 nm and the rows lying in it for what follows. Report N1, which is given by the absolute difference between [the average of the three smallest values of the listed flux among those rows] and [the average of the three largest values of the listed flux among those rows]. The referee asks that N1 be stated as 0.253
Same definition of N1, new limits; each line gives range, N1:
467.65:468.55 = 0.194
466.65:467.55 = 0.305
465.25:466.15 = 0.316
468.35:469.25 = 0.326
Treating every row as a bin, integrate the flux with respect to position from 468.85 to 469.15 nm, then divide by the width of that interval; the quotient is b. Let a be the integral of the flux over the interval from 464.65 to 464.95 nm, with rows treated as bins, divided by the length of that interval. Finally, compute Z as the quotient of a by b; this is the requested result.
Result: 1.00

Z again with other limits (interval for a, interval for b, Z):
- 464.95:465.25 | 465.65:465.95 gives 0.74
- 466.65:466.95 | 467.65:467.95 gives 1.00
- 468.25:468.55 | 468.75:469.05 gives 1.03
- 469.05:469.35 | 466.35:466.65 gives 0.88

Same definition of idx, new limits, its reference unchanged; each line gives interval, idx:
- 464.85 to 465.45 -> 465.20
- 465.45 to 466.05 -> 465.90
